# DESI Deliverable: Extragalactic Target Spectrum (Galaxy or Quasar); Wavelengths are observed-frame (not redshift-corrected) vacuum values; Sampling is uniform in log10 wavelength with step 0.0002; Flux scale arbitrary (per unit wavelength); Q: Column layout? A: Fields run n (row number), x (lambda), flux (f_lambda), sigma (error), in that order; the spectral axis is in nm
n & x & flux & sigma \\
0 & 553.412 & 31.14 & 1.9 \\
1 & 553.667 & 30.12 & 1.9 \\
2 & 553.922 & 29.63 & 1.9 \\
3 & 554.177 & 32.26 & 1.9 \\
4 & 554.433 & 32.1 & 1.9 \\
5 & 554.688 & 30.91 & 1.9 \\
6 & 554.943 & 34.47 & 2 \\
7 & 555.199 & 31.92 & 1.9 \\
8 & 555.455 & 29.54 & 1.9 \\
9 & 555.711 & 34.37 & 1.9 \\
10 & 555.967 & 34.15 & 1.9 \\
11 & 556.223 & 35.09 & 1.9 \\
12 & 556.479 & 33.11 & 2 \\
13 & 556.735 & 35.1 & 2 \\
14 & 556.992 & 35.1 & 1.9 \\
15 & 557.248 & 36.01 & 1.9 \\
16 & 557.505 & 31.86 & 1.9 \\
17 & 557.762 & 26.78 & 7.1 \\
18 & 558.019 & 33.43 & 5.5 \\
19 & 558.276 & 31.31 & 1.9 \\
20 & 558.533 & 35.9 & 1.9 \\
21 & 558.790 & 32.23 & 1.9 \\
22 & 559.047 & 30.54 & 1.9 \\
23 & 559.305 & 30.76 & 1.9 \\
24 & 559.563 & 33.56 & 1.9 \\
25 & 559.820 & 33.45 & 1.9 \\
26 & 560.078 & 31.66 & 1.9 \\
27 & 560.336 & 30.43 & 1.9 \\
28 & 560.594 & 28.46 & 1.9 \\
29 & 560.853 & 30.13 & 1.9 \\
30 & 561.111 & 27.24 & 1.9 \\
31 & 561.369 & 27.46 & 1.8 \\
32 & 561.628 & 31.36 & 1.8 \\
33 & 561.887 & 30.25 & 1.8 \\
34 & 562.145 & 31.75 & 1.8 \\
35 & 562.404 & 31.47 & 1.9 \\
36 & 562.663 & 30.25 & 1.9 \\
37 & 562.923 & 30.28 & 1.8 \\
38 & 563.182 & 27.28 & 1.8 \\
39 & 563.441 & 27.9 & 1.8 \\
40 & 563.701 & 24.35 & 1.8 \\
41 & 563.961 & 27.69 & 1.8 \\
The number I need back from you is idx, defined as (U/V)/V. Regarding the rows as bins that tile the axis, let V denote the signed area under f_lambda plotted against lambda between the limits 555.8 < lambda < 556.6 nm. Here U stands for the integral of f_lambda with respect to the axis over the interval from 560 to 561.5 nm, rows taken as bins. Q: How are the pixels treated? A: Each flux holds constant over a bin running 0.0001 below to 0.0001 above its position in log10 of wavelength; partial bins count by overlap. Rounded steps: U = 44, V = 27.3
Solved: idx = 0.06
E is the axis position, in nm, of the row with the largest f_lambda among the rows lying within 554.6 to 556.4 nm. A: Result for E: 556.223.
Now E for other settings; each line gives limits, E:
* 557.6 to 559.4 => 558.533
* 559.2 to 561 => 559.563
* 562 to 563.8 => 562.145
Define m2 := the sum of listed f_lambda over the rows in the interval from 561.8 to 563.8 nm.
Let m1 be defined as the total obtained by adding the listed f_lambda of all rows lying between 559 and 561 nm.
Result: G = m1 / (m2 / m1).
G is 265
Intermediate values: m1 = 249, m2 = 234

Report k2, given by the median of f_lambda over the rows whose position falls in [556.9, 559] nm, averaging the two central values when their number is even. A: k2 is 32.8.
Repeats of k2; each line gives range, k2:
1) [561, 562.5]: 30.8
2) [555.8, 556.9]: 34.6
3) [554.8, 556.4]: 34.3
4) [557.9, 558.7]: 33.4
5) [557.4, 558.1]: 31.9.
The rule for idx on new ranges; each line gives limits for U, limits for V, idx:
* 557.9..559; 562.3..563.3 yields 0.04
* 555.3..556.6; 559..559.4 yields 0.29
